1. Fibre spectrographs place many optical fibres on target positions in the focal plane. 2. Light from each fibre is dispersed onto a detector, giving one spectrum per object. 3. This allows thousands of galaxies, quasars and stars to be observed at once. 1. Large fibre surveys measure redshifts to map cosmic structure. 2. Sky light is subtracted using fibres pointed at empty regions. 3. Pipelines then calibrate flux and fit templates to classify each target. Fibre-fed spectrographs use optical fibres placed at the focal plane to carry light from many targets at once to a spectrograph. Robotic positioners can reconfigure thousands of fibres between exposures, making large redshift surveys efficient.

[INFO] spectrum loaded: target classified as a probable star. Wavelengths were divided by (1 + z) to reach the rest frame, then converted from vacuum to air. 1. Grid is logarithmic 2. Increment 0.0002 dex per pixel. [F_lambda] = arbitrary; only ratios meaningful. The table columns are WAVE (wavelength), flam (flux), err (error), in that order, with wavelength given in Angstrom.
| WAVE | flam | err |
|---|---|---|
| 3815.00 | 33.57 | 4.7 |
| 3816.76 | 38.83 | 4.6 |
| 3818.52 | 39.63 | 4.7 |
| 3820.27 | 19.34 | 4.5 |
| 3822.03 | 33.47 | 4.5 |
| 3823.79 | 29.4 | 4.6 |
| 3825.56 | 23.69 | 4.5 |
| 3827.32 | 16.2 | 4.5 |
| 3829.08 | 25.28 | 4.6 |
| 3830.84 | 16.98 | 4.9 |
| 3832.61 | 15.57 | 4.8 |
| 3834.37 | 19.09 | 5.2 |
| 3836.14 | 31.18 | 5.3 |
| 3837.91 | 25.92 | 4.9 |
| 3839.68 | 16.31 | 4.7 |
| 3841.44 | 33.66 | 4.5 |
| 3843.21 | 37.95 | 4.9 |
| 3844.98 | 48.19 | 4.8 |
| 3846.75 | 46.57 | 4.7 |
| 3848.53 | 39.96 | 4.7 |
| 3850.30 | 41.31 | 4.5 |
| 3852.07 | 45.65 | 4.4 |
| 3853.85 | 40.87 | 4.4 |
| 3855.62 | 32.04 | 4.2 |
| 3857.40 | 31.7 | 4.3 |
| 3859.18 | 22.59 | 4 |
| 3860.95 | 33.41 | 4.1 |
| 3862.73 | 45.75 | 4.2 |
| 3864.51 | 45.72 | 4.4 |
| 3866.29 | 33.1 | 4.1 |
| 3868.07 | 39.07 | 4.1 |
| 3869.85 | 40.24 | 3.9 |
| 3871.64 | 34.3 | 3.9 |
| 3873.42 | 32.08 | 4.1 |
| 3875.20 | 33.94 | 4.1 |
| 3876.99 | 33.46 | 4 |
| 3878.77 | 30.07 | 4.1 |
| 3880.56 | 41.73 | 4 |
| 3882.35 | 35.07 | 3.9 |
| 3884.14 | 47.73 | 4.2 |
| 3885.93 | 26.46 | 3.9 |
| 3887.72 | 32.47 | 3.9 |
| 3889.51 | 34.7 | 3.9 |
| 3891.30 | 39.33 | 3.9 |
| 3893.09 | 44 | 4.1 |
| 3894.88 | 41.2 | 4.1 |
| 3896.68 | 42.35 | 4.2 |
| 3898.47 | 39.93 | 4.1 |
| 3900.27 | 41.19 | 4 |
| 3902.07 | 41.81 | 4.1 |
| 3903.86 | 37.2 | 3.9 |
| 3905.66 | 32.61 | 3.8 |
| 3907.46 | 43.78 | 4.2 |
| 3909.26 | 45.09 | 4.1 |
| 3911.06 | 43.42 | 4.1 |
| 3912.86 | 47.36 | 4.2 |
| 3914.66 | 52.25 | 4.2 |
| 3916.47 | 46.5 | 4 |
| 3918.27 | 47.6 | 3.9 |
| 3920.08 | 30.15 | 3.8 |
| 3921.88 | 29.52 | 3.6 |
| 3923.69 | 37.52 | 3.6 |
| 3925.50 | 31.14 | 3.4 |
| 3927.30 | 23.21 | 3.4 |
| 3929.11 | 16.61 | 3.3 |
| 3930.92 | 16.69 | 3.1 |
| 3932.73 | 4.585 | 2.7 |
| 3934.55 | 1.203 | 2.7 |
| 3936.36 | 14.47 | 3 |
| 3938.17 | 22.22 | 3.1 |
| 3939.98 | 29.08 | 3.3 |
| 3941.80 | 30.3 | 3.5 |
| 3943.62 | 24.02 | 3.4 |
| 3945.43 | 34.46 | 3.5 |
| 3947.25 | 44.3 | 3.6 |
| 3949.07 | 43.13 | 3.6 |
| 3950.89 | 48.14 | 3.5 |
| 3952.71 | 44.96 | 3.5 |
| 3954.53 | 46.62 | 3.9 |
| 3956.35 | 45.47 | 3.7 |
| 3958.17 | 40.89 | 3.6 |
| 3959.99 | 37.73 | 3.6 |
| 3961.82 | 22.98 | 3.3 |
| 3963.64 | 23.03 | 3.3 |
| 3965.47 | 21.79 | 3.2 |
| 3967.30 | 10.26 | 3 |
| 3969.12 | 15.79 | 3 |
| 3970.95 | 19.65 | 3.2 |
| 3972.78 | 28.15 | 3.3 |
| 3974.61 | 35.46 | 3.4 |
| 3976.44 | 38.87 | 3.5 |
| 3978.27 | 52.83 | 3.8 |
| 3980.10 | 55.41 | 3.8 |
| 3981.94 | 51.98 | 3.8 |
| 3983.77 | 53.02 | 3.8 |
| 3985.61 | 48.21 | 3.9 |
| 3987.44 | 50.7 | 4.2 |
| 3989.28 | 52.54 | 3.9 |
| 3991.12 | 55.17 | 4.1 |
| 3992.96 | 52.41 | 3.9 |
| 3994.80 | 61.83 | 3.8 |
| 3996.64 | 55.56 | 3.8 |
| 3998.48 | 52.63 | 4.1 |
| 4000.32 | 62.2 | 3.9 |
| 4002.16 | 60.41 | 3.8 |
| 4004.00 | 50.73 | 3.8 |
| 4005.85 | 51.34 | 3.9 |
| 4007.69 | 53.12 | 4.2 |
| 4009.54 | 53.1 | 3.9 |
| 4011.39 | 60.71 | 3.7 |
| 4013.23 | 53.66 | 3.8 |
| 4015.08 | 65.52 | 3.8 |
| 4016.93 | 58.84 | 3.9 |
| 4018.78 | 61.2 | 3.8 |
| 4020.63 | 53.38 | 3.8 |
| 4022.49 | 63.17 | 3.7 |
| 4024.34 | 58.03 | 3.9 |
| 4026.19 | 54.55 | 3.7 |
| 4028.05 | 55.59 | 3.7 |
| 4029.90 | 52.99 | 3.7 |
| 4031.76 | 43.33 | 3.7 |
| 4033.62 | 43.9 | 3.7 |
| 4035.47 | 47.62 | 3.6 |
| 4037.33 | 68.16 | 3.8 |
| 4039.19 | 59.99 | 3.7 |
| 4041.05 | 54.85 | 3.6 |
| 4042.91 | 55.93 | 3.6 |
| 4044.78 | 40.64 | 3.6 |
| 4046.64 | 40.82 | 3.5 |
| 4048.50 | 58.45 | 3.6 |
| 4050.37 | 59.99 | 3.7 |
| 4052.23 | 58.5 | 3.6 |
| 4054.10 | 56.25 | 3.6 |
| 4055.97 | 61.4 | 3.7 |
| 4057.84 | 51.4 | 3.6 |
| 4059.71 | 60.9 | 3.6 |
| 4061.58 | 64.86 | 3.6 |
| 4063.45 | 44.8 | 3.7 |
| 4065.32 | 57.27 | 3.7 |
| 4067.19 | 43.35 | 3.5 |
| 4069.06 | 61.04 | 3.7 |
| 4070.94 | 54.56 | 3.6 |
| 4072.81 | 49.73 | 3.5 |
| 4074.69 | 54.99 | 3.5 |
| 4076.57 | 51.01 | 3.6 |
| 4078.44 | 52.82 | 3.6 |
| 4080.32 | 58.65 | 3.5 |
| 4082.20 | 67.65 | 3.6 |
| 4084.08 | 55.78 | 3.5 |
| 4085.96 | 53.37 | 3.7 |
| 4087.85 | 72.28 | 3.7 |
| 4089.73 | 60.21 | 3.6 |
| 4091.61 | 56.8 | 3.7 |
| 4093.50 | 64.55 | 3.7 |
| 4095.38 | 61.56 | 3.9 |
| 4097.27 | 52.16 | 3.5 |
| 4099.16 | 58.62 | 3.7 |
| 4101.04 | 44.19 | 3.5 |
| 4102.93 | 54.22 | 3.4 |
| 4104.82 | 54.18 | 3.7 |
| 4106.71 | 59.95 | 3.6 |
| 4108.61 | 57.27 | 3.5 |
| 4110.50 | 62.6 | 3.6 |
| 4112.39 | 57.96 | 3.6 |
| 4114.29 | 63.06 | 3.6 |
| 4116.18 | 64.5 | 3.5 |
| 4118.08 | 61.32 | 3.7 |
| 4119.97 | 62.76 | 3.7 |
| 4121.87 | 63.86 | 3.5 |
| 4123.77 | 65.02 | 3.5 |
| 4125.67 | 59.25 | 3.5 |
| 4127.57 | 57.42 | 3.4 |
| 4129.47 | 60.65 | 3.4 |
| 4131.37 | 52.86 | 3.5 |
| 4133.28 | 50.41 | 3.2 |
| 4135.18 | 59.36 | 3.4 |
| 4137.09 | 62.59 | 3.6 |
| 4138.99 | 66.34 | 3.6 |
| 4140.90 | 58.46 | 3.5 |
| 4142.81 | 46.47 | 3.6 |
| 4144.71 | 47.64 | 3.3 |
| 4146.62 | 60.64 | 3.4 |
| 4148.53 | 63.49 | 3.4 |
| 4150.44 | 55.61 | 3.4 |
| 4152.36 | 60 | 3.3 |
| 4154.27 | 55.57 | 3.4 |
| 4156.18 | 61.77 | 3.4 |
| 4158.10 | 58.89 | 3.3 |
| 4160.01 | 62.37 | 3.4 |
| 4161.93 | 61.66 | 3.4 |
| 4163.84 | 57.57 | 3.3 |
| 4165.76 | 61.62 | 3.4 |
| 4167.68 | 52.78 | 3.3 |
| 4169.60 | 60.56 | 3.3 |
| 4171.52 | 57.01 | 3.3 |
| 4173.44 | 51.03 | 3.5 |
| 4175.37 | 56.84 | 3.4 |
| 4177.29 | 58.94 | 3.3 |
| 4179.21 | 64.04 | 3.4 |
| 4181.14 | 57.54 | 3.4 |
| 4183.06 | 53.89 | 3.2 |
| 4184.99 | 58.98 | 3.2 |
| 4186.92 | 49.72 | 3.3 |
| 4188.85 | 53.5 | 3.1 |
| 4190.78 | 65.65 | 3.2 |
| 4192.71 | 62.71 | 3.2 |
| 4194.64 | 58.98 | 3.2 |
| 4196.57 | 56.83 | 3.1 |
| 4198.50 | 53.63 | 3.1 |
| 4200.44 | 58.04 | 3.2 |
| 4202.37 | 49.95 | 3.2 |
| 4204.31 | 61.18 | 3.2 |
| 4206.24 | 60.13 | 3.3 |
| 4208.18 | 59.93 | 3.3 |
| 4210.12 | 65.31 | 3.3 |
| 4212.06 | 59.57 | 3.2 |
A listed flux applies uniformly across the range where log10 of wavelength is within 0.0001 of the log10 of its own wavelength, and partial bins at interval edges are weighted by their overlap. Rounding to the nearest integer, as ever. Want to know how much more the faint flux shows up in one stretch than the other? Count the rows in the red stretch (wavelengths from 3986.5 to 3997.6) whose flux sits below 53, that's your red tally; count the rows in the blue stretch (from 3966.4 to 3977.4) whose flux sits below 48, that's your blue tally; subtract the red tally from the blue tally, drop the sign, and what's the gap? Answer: 3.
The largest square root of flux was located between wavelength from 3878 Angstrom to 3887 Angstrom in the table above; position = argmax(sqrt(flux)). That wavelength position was 3884.14 Angstrom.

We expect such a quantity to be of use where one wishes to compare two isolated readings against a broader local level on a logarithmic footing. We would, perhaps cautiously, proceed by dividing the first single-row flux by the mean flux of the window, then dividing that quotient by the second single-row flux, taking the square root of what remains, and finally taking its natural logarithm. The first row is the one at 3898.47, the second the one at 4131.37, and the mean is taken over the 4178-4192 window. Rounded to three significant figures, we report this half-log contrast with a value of -2.17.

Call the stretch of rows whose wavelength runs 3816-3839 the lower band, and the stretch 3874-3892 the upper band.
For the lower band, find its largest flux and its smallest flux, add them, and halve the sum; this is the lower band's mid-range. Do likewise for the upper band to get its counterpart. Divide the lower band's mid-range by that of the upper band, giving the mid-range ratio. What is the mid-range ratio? 0.74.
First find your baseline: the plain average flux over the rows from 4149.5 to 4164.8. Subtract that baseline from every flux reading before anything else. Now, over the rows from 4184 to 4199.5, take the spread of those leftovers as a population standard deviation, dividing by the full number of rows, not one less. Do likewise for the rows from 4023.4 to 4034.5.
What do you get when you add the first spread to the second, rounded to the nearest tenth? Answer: 10.6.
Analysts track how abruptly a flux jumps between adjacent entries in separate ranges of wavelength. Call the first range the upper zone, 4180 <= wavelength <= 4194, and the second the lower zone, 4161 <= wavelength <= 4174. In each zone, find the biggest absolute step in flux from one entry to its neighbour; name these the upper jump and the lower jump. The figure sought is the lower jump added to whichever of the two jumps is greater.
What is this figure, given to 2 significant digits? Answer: 21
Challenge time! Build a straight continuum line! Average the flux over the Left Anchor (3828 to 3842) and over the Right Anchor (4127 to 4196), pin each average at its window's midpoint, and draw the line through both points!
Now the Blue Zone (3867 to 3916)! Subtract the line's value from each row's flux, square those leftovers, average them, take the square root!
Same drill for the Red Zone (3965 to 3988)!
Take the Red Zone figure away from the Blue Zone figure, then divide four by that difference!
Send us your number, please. -1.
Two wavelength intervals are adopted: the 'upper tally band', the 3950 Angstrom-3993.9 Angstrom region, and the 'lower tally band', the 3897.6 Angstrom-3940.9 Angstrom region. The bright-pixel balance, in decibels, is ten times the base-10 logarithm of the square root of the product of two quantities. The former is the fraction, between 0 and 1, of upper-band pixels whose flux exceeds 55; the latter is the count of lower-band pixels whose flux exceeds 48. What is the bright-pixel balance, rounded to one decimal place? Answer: -5.4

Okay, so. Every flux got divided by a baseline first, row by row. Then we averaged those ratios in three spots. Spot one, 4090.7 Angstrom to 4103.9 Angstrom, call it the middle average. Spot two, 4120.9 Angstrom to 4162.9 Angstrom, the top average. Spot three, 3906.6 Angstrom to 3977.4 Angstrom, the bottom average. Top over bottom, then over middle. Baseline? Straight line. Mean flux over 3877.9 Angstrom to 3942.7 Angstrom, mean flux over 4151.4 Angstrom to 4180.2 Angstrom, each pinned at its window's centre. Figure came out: 1.12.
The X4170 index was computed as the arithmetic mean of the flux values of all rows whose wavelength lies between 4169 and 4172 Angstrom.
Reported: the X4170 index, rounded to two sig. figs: 59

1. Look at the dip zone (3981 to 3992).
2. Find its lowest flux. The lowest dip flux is 48.21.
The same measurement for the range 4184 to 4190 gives 49.72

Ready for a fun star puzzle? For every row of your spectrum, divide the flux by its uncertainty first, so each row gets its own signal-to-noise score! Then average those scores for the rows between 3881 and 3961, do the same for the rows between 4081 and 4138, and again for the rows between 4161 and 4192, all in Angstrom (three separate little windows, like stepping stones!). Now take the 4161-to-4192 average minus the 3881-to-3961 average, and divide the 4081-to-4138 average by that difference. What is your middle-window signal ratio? 2.1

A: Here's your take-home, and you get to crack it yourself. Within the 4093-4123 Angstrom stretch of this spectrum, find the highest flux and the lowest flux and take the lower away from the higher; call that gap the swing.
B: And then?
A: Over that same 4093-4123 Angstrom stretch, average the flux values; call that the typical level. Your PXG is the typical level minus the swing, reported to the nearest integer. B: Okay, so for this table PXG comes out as 39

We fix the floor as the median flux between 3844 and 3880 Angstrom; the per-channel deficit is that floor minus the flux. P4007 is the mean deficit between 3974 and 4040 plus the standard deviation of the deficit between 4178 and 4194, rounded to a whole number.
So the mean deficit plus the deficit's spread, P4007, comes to -12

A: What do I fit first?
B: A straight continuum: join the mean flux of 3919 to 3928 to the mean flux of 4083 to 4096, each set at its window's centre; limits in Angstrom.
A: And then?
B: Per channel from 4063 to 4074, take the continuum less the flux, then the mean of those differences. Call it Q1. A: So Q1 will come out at 5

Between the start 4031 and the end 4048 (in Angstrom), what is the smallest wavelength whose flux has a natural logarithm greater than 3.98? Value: 4037.33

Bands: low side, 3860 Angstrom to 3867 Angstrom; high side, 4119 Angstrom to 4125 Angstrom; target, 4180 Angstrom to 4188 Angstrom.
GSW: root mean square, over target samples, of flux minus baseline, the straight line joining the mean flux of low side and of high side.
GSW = 15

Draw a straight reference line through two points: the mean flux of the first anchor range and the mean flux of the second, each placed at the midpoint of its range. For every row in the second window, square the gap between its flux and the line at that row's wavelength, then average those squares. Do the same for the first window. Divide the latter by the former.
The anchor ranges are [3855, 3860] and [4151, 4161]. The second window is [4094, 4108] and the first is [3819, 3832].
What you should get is 1.4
